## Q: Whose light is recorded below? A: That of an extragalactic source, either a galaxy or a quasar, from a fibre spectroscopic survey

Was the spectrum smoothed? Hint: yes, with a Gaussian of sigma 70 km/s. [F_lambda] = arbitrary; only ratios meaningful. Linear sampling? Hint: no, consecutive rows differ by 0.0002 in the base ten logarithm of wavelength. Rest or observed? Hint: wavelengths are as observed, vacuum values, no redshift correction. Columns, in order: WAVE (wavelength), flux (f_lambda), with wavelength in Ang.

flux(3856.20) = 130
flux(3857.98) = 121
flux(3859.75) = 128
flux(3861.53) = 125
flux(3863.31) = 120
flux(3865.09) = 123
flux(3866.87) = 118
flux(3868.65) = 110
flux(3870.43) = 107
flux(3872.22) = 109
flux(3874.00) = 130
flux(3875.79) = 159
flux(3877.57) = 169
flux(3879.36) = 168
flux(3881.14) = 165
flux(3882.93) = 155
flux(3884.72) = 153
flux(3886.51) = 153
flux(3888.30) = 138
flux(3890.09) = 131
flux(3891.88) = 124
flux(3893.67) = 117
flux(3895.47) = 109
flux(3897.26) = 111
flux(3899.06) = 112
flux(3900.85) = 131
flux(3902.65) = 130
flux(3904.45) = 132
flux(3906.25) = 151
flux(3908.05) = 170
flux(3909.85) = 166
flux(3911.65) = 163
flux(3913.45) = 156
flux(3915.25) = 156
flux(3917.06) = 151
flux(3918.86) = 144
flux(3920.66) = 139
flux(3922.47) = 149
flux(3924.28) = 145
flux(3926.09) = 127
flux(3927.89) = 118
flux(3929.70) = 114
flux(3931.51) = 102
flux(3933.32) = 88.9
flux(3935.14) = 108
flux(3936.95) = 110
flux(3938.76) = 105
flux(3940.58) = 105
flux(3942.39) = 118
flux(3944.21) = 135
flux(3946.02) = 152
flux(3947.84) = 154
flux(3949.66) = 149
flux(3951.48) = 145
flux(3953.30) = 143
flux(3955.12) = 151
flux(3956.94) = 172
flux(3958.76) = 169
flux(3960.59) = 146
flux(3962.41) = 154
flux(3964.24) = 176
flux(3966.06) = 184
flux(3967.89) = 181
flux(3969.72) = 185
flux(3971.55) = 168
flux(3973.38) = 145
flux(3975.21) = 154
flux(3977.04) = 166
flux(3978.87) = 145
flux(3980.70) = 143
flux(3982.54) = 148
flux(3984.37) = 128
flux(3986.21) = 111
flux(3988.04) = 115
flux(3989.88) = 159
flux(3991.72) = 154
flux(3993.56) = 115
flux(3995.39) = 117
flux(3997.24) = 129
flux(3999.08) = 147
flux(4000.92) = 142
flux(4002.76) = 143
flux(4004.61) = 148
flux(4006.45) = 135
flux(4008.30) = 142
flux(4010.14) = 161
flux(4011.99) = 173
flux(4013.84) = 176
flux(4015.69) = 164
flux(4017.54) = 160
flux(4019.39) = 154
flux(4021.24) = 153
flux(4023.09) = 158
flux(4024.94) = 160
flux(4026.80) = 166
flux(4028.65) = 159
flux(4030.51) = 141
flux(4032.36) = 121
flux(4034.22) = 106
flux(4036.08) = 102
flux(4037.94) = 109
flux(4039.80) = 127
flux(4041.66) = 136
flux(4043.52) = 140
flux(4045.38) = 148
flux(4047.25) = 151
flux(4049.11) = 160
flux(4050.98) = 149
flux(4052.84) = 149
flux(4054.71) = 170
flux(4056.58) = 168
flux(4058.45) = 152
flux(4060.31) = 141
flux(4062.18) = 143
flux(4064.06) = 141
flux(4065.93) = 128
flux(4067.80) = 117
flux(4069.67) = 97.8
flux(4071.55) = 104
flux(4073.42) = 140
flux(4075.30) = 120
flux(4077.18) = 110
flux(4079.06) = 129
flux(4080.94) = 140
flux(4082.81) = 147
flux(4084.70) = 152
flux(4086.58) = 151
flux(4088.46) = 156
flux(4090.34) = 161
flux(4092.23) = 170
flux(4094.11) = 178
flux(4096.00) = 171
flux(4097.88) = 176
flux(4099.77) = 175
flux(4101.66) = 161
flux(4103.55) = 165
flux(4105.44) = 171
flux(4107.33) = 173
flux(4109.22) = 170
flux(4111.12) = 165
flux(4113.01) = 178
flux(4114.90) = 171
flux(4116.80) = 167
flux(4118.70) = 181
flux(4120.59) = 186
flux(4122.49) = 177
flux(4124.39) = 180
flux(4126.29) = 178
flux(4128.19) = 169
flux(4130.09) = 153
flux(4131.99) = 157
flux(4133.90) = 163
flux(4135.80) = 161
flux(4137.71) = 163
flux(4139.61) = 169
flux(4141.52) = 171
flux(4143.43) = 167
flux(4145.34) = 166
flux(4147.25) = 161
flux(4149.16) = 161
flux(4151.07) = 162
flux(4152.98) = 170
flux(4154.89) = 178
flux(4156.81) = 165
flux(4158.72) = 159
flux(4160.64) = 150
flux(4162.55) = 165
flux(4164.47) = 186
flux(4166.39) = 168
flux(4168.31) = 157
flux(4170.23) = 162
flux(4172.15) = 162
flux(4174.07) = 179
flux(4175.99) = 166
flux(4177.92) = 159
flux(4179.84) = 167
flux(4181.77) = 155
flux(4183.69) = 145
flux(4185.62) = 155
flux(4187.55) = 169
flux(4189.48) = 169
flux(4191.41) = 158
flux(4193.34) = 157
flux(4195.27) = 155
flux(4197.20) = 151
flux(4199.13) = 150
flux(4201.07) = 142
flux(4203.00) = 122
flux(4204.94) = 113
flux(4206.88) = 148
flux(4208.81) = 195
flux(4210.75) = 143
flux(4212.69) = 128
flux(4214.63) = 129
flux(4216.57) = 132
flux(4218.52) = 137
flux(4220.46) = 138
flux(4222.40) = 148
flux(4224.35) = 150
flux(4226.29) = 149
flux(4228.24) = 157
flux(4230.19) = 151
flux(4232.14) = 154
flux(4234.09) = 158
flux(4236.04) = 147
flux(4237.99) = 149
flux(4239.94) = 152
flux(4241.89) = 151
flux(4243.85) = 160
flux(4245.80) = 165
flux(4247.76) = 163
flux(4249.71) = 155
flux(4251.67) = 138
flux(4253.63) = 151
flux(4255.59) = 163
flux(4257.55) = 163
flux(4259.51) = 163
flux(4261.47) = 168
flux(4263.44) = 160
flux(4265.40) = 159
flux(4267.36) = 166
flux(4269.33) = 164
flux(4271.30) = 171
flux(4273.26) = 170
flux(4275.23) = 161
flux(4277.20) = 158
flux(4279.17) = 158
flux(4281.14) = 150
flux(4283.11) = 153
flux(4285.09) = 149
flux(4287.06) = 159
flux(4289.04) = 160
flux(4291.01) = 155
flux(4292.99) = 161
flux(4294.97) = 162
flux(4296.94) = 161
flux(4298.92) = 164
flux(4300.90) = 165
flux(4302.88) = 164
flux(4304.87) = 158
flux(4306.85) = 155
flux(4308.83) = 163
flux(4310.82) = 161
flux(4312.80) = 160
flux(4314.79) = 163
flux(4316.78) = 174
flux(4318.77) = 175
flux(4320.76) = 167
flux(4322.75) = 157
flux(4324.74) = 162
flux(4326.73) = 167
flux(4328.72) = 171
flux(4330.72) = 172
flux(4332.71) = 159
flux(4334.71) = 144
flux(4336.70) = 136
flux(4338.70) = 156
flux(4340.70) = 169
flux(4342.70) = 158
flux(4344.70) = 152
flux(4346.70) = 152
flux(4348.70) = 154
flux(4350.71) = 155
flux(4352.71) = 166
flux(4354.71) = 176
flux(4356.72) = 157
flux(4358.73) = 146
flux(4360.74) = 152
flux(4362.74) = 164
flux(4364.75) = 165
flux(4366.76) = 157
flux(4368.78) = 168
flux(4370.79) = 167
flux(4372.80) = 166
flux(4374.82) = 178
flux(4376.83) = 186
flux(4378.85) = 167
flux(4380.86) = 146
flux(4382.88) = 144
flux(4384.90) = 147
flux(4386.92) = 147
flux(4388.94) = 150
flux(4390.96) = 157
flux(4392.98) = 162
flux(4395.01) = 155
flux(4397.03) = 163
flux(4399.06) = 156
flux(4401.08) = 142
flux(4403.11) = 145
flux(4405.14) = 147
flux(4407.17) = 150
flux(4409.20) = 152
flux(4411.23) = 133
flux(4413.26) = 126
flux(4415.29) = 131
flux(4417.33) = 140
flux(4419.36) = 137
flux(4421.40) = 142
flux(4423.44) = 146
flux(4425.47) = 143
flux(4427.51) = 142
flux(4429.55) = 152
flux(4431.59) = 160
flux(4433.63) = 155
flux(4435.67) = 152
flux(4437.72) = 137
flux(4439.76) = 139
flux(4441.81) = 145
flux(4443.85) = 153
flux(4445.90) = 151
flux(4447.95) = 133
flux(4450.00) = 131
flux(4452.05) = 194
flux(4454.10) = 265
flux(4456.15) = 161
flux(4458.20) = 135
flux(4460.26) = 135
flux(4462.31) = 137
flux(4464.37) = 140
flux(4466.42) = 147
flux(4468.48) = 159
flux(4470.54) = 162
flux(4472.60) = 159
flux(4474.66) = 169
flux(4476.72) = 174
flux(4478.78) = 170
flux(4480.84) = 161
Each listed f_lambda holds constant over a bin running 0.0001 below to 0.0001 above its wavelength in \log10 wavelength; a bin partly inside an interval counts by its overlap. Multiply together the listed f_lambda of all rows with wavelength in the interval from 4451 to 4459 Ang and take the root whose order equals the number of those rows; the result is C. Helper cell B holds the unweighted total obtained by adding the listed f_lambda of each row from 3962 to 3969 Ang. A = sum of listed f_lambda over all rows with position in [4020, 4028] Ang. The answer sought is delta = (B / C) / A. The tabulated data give 0.0060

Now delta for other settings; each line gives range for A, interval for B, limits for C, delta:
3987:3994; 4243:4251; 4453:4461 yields 0.0071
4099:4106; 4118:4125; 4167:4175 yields 0.0065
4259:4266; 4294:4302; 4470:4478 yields 0.0060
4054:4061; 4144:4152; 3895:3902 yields 0.0089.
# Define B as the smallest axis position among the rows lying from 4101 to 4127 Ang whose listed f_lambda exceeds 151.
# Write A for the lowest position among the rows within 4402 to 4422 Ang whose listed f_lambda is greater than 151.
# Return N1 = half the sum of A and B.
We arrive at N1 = 4255.4 Ang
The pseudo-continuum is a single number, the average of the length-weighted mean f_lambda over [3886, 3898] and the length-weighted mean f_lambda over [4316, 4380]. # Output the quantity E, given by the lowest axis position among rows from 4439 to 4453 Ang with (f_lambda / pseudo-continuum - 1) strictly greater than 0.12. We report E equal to 4452.05 Ang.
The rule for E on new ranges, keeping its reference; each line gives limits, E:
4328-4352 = 4328.72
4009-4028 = 4011.99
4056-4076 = 4056.58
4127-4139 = 4128.19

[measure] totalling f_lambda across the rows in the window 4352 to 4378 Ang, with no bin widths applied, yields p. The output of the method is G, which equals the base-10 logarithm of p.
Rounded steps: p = 2148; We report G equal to 3.33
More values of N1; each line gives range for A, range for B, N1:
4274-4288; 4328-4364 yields 4302.0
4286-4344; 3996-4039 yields 4148.6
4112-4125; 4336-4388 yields 4225.9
